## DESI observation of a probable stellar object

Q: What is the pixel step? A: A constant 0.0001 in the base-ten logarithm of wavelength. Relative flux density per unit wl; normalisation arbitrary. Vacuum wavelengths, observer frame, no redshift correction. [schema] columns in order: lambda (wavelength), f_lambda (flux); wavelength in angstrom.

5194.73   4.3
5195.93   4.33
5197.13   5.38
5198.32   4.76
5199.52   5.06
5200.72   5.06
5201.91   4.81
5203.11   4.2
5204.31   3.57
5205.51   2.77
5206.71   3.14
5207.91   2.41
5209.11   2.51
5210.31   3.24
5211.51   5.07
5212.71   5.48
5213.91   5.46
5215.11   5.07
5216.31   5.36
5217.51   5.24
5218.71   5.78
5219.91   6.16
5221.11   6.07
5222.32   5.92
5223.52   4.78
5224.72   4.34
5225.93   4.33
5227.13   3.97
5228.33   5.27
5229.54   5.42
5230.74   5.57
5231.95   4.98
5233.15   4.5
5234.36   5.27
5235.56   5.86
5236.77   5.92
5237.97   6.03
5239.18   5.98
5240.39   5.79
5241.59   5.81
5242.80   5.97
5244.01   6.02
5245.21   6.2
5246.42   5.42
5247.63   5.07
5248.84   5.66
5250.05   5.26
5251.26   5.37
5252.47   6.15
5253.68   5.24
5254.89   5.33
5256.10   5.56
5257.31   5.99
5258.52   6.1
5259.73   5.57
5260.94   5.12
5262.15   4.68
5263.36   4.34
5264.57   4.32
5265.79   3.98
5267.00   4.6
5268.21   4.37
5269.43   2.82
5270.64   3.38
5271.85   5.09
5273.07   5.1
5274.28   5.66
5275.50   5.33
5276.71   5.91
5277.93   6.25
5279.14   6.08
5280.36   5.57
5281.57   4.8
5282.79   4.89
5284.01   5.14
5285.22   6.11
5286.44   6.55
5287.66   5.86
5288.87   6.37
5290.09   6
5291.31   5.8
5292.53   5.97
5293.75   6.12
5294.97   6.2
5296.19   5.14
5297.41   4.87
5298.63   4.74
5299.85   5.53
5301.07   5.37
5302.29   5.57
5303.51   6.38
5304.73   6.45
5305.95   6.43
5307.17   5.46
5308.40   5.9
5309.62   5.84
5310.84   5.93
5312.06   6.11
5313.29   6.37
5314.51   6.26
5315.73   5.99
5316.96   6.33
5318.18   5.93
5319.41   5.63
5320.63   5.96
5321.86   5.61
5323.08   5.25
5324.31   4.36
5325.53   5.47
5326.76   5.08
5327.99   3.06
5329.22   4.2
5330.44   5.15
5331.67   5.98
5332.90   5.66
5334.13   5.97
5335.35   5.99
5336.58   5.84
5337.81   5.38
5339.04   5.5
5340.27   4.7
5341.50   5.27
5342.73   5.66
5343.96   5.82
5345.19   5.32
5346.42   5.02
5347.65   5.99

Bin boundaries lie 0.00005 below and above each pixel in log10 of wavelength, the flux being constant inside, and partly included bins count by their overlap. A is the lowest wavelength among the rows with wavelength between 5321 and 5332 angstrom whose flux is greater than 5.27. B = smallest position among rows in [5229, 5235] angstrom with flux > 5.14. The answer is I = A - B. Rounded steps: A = 5321.86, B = 5229.54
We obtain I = 92.3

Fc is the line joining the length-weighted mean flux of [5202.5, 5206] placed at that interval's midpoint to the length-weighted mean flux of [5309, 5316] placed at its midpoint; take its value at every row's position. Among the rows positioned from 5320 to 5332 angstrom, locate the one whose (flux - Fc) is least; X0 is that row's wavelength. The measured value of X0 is 5327.99 angstrom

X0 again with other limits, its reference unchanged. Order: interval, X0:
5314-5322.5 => 5321.86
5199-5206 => 5205.51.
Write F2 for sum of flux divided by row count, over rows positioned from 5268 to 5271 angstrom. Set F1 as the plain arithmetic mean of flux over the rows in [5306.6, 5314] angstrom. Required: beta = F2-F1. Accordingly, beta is -2.4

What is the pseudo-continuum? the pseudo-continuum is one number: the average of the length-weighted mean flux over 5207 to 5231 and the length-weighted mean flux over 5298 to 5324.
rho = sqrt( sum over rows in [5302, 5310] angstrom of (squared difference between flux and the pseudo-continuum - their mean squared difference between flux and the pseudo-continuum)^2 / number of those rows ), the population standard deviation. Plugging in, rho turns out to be 0.51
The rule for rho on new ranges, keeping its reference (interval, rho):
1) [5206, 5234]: 2.48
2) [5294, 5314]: 0.43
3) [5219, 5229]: 0.55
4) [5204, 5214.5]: 3.21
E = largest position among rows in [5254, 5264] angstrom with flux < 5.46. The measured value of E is 5263.36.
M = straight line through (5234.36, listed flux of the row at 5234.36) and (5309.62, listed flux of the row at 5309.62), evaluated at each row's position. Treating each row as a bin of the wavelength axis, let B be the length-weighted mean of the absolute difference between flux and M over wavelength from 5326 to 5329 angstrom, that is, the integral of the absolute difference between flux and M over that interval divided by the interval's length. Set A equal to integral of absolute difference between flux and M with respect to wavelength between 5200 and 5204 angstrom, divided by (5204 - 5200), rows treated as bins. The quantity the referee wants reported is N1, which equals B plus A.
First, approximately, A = 0.44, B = 1.82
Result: 2.3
